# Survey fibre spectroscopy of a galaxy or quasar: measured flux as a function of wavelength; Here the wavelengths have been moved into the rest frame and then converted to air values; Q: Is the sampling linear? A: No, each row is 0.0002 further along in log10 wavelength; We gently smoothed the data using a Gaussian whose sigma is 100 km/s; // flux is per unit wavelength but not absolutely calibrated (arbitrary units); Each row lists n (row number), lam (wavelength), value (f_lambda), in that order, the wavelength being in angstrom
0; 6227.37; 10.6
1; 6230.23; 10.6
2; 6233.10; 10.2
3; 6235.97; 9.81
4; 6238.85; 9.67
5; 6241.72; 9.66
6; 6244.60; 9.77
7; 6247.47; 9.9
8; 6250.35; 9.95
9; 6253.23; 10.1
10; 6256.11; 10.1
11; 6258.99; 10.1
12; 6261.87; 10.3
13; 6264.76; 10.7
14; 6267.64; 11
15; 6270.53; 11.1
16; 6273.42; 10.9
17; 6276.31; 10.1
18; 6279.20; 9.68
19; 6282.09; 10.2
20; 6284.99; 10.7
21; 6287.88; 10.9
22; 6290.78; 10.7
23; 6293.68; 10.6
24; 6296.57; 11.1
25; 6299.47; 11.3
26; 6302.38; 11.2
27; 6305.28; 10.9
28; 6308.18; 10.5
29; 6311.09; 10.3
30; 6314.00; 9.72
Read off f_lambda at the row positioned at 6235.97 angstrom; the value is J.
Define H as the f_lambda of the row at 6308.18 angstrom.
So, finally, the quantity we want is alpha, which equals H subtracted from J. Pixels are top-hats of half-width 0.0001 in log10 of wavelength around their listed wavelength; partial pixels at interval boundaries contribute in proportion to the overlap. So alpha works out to -0.7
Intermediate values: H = 10.5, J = 9.81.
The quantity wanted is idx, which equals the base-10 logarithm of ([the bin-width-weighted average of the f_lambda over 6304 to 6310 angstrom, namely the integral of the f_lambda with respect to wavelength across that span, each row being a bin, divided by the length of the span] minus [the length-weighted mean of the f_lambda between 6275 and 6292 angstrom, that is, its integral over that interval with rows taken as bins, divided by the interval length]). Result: -0.53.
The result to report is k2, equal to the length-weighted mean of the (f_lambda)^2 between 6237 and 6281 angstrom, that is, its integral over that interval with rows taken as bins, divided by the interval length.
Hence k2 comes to 104.2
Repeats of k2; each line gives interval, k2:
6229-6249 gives 98.8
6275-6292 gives 107.9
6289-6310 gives 118.7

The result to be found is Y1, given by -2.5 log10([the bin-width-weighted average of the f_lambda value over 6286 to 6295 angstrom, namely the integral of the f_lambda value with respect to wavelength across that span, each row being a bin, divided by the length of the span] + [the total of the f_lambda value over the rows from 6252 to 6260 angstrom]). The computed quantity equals -4.03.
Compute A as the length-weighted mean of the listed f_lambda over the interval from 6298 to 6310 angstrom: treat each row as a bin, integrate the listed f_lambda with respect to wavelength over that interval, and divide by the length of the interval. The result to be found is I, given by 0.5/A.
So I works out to 0.046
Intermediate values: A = 11.0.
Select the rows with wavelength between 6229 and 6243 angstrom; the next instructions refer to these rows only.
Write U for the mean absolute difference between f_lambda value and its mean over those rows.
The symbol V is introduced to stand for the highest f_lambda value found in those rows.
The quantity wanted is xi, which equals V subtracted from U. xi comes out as -10.3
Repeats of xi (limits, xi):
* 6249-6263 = -10.2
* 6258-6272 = -10.7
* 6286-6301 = -11.1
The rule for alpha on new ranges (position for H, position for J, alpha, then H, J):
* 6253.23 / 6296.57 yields 1.0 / 10.1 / 11.1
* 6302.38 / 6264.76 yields -0.5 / 11.2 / 10.7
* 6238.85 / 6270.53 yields 1.4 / 9.67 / 11.1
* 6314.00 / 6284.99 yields 1.0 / 9.72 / 10.7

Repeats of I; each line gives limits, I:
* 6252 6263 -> 0.049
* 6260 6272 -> 0.047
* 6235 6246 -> 0.051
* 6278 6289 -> 0.048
